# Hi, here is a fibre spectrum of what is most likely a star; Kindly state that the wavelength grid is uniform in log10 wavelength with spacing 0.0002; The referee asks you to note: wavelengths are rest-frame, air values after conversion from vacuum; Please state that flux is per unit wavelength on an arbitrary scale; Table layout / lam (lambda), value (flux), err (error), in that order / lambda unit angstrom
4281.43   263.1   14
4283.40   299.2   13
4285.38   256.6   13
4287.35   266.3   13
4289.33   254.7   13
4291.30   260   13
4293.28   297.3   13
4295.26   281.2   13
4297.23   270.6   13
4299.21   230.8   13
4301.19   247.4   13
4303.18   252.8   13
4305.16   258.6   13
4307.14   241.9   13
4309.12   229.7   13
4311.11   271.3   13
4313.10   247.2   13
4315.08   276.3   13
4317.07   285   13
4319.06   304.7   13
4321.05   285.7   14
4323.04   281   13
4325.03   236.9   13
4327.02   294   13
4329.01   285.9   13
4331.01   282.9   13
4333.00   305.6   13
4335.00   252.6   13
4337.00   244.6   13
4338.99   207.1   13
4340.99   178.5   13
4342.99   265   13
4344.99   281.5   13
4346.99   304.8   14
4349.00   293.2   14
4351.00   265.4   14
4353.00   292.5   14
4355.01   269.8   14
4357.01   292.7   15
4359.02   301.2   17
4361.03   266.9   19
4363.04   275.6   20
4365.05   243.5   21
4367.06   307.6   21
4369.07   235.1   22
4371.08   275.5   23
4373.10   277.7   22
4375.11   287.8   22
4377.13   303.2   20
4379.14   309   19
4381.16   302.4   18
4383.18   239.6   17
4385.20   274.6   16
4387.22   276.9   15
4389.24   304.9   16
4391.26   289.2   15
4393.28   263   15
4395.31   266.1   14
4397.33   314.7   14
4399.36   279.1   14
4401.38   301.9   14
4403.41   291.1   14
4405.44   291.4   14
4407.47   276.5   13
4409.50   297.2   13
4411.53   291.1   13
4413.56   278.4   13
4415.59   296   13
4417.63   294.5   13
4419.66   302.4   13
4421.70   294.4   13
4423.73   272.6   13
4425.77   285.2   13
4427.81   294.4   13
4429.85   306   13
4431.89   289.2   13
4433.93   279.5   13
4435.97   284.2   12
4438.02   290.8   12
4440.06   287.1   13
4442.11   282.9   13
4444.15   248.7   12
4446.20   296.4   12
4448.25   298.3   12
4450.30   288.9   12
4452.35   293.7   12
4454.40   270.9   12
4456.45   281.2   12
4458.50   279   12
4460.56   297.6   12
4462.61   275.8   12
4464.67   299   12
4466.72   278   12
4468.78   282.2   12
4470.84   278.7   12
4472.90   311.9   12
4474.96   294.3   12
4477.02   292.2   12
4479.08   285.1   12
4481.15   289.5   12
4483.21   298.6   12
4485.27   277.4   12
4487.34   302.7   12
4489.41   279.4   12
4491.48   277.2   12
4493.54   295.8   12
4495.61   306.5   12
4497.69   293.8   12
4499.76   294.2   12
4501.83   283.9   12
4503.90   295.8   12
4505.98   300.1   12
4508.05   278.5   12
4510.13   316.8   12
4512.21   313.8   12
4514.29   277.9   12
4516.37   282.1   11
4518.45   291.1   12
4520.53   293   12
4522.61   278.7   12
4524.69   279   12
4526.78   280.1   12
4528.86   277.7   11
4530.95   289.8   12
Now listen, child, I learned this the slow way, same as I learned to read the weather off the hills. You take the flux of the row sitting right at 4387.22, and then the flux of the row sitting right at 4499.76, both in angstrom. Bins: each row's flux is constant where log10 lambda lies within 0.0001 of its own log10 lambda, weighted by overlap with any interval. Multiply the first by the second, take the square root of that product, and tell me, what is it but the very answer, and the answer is 285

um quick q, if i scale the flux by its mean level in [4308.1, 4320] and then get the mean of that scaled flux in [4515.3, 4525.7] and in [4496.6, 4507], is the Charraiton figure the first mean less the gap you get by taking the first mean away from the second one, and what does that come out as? 1.03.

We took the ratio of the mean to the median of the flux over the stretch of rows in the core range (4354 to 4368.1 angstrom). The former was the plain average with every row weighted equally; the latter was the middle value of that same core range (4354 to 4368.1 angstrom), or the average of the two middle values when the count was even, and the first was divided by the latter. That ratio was 1.01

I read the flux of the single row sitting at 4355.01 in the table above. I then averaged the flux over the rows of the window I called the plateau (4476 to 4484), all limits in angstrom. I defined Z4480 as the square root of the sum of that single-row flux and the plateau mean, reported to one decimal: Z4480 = 23.7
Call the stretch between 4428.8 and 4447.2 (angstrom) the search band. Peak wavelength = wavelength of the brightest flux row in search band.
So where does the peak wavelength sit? 4429.85 angstrom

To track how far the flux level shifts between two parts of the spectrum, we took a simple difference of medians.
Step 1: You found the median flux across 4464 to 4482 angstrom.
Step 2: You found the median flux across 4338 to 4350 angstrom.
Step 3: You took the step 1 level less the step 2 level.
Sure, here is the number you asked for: 16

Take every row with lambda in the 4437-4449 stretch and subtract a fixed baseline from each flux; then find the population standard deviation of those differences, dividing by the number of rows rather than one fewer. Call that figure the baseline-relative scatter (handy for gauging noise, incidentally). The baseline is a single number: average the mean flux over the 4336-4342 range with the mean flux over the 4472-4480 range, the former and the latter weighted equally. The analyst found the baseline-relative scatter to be 16.6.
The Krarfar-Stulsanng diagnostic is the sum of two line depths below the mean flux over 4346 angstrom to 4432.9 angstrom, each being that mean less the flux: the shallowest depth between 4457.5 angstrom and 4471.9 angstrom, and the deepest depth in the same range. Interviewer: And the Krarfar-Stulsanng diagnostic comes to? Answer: -4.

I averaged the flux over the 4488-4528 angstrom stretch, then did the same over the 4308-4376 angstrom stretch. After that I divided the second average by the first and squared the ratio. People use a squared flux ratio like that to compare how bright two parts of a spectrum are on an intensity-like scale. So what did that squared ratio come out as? 0.87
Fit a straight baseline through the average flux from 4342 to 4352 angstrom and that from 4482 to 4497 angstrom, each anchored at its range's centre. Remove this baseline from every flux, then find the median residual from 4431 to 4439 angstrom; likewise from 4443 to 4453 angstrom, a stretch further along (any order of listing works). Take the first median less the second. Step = -6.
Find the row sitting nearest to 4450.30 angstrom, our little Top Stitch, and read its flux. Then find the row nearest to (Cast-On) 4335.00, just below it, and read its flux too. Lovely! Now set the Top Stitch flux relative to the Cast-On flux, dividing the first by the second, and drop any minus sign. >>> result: 1.14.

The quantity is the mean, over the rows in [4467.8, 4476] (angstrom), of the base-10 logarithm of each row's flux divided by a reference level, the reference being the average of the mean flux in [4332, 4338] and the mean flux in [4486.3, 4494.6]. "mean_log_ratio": 0.020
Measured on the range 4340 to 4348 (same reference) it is -0.042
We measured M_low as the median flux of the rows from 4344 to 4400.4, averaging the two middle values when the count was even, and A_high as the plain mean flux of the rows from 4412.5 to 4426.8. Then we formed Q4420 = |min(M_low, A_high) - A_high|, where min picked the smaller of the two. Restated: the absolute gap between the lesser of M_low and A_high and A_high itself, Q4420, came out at 8.8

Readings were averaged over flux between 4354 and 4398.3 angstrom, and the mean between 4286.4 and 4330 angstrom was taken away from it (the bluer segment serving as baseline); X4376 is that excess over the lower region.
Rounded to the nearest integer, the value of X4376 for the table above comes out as 14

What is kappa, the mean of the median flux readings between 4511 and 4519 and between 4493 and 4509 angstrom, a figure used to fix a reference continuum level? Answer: 291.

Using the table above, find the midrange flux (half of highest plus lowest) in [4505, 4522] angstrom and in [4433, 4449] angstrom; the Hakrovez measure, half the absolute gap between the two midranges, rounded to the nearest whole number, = 12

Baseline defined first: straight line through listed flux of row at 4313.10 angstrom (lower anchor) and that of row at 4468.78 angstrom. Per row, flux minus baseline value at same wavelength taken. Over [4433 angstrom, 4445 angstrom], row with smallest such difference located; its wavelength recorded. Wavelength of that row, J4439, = 4444.15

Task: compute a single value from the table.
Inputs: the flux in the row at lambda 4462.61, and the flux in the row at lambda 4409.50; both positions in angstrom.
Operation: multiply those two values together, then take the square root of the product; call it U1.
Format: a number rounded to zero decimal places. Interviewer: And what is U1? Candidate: 286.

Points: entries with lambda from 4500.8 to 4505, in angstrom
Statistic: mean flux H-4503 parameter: 290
